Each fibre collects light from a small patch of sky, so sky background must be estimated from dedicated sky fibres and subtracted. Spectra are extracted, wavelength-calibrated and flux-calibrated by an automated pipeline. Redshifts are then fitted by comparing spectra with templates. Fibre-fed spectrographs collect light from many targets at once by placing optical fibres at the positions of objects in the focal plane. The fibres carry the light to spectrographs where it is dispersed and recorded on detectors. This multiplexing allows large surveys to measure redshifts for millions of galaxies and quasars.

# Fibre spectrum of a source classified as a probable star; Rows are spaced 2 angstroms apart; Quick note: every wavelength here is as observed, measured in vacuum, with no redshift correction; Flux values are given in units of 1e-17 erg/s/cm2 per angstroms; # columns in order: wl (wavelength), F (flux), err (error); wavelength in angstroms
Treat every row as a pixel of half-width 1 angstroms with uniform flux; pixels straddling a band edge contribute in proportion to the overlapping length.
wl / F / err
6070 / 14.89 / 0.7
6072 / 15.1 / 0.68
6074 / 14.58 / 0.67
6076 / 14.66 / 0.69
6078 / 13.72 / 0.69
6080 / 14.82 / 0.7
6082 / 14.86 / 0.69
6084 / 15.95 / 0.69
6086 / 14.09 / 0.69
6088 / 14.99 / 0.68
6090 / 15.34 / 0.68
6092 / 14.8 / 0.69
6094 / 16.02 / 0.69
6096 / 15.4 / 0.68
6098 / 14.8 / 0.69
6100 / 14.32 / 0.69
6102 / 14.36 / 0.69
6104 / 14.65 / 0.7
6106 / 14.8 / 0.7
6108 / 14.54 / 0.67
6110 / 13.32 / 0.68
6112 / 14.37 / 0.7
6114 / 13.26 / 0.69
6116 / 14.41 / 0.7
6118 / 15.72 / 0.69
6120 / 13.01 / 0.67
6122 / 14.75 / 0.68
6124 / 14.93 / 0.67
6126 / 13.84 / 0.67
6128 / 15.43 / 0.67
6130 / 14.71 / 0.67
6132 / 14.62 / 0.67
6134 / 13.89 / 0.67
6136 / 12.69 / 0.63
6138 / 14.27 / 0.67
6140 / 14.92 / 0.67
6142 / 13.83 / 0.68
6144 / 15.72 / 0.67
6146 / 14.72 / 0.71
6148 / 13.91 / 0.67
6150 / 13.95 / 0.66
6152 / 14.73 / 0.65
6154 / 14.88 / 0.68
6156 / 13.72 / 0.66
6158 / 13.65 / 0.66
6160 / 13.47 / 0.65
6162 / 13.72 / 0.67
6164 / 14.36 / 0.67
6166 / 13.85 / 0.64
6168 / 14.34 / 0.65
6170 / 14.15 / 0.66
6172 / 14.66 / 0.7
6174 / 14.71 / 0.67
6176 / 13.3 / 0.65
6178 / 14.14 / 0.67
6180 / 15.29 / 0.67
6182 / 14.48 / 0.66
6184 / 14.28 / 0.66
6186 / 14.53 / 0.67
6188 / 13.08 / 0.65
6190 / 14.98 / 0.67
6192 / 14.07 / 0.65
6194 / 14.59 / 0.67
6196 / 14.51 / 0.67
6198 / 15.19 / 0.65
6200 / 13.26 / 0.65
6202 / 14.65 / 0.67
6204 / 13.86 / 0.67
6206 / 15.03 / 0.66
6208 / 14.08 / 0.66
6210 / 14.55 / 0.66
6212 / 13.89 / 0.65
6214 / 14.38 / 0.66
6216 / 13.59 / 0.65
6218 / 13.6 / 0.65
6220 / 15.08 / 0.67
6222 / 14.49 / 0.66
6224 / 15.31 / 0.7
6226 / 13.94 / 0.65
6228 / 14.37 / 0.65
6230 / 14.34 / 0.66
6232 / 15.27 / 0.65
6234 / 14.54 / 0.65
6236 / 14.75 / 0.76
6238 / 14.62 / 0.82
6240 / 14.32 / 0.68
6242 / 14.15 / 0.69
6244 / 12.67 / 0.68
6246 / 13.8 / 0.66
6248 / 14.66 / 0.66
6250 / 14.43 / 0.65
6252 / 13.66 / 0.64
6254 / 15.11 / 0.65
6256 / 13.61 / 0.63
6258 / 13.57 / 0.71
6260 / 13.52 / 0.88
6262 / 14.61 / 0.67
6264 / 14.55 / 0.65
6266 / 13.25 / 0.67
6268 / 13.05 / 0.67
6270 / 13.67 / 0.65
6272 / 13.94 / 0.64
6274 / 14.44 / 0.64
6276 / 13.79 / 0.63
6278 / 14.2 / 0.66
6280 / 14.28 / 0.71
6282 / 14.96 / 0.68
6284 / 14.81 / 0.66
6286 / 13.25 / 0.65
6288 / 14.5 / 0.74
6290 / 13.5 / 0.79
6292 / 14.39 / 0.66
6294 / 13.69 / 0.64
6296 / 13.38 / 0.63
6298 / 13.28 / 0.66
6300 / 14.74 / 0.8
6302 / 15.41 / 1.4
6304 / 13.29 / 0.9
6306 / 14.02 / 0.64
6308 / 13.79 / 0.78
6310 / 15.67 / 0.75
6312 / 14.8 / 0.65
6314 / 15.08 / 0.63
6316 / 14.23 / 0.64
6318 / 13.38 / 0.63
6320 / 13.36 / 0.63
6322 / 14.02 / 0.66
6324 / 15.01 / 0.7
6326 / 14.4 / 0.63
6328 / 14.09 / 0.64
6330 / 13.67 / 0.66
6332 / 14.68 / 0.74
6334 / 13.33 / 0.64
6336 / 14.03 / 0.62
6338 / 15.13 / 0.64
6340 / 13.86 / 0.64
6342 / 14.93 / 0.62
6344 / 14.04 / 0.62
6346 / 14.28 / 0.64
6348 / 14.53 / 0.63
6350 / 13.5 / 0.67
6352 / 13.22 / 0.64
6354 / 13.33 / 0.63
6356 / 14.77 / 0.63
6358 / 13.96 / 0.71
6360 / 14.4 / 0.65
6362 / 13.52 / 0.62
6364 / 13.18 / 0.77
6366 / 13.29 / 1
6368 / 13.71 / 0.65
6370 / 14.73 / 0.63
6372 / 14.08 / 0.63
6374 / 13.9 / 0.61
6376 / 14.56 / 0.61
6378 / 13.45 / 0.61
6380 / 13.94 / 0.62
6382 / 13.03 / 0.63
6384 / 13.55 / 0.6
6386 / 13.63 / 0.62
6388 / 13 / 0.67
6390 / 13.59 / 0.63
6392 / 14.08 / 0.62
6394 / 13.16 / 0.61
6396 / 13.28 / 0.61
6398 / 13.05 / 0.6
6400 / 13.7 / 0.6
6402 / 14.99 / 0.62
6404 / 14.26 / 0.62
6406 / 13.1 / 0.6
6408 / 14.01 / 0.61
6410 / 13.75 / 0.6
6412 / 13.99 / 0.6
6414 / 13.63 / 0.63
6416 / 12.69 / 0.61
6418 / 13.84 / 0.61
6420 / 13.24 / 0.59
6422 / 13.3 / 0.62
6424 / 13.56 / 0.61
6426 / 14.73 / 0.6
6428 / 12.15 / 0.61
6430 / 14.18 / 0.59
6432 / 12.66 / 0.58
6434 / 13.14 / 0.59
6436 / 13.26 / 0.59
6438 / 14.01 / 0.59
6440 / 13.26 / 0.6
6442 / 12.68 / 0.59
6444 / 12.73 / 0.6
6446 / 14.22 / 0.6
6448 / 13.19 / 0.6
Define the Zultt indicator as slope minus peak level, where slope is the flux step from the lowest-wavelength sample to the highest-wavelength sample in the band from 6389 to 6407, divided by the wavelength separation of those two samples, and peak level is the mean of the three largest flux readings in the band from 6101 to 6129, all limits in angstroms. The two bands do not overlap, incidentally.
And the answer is -15.4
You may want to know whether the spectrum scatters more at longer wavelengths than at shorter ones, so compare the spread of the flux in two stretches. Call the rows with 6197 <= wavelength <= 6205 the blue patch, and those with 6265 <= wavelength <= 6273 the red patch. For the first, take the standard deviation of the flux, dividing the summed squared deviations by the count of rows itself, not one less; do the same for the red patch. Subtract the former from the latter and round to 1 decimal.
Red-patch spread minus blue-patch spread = -0.4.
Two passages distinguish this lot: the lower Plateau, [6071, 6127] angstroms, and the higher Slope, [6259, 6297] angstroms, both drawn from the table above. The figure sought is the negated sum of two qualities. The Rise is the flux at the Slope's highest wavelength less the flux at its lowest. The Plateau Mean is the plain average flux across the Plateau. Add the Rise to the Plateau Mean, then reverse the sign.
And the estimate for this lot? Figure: -14.5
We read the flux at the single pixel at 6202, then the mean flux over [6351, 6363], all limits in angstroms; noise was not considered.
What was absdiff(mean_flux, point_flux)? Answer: 0.78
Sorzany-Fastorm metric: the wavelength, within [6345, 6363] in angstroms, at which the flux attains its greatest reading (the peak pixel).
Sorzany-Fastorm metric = 6356 angstroms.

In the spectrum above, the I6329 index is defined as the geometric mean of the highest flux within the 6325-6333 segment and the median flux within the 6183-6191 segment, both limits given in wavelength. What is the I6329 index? 14.5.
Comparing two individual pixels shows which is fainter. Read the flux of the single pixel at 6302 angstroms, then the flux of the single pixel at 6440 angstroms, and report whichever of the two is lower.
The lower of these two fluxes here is 13.3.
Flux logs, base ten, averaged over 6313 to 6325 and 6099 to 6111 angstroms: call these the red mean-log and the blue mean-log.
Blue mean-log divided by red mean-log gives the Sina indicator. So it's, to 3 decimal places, 1.004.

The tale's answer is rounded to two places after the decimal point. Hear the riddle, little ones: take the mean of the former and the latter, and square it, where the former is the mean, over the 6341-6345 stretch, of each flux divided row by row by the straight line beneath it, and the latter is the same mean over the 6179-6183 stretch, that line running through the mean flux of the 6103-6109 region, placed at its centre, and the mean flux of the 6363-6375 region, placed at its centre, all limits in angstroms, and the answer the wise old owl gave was 1.08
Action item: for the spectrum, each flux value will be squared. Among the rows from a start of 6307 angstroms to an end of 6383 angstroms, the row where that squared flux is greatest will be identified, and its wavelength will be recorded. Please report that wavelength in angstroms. 6310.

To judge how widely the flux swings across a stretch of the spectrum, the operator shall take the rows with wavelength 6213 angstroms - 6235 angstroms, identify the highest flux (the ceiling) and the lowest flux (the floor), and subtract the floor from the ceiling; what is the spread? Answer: 1.72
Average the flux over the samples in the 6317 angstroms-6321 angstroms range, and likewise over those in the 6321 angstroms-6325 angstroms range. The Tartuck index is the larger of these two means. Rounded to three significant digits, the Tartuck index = 14.5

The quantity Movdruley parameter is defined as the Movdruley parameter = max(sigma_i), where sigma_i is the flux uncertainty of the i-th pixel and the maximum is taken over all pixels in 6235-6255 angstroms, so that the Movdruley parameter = 0.82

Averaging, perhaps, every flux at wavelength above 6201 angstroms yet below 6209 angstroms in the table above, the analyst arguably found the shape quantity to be 14.4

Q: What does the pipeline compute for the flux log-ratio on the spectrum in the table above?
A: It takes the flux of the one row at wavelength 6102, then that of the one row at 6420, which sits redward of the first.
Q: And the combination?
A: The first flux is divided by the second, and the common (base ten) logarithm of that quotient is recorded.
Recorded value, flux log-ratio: 0.035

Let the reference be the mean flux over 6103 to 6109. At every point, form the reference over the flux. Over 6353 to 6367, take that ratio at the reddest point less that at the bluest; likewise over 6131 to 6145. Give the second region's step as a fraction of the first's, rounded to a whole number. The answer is -21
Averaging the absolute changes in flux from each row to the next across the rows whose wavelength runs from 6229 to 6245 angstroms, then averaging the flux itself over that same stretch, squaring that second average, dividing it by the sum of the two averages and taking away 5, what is 8.79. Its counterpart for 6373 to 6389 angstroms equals 8.03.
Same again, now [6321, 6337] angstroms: 8.42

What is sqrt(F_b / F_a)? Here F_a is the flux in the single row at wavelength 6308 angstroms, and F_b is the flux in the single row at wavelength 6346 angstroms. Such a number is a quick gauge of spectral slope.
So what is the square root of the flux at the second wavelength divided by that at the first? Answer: 1.02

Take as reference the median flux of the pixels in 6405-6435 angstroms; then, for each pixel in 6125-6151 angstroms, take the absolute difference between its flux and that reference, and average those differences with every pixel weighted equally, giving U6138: 0.92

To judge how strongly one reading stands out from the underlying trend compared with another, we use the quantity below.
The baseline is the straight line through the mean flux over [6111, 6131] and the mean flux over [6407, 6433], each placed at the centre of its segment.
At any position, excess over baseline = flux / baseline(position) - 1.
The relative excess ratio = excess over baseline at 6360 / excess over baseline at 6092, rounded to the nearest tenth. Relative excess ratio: 2.8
